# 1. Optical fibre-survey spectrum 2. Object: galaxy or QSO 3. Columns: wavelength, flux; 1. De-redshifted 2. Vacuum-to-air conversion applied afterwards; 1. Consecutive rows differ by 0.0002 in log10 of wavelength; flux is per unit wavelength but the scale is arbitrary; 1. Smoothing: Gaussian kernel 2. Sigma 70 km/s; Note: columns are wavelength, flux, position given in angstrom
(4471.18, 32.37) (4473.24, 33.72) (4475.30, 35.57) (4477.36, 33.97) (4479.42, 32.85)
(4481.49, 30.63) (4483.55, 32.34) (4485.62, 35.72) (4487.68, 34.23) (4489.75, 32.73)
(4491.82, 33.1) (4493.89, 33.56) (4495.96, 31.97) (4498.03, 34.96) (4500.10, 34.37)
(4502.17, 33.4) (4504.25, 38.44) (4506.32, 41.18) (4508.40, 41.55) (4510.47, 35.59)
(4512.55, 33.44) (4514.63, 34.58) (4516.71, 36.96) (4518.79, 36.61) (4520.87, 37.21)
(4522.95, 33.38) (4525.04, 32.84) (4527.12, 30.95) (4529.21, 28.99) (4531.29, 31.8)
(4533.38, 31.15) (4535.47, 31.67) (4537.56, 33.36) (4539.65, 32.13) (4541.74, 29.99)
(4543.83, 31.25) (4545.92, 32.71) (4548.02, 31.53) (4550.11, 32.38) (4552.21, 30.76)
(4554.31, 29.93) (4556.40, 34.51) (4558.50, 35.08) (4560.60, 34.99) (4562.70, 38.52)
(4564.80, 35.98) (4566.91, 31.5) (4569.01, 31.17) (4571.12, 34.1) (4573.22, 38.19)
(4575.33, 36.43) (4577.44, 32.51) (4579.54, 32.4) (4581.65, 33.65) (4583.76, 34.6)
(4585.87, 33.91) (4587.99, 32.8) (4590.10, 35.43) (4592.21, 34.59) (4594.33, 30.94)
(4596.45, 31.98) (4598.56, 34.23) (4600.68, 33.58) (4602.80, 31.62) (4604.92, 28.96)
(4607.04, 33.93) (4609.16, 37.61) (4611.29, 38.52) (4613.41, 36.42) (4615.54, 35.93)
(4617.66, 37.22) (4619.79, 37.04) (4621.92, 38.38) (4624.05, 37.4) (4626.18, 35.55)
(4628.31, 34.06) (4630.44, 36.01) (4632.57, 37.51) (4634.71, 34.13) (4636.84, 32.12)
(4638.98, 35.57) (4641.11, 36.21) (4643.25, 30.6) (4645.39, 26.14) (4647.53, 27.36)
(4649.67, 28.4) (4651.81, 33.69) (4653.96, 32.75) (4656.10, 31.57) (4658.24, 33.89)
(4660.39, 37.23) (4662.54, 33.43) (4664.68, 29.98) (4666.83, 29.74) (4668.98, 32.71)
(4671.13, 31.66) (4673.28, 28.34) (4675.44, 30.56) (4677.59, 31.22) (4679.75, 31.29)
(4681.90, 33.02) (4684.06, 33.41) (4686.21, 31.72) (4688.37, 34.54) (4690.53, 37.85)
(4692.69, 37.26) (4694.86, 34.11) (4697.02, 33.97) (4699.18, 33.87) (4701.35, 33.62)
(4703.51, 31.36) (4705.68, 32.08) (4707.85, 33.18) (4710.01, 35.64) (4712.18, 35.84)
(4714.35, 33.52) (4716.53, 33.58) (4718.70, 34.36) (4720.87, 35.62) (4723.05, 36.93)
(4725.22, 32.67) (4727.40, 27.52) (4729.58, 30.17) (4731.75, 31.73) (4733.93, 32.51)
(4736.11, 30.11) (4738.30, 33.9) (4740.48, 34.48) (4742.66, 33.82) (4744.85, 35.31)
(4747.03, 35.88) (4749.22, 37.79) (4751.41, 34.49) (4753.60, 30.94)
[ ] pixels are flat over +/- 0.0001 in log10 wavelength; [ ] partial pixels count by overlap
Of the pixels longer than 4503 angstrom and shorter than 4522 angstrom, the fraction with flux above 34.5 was 0.89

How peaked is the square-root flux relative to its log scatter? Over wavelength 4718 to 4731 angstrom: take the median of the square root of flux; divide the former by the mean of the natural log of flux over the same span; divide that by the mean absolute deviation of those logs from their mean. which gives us 20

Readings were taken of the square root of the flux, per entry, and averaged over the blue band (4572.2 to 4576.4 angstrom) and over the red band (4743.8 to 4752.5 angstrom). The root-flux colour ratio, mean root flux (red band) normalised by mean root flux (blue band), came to 0.98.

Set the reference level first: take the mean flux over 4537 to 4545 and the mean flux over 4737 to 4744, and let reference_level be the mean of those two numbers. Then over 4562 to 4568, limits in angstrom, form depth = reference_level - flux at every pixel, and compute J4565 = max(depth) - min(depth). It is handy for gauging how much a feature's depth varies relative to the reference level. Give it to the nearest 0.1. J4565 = 7.0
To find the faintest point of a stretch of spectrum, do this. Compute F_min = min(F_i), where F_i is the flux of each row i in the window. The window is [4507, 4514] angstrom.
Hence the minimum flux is 33.44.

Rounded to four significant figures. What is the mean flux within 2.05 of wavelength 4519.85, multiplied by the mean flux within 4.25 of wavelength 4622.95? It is 1369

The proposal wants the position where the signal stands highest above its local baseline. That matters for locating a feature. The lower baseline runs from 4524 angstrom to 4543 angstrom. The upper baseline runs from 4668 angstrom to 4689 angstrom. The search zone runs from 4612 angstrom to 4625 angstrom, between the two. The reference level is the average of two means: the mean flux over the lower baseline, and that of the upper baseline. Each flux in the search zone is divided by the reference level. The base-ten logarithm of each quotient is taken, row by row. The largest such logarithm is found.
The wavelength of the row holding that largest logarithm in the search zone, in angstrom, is 4621.92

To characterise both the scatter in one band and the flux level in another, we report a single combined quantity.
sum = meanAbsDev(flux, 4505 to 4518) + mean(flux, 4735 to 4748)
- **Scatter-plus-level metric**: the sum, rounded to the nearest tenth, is 36.7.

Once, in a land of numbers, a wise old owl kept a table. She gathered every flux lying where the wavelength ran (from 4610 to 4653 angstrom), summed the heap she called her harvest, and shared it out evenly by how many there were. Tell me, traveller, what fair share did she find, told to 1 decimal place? 34.4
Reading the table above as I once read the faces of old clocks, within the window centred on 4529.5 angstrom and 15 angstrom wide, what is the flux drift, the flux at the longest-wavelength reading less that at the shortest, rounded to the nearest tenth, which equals -1.7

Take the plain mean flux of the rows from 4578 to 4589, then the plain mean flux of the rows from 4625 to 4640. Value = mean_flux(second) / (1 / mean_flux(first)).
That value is 1171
